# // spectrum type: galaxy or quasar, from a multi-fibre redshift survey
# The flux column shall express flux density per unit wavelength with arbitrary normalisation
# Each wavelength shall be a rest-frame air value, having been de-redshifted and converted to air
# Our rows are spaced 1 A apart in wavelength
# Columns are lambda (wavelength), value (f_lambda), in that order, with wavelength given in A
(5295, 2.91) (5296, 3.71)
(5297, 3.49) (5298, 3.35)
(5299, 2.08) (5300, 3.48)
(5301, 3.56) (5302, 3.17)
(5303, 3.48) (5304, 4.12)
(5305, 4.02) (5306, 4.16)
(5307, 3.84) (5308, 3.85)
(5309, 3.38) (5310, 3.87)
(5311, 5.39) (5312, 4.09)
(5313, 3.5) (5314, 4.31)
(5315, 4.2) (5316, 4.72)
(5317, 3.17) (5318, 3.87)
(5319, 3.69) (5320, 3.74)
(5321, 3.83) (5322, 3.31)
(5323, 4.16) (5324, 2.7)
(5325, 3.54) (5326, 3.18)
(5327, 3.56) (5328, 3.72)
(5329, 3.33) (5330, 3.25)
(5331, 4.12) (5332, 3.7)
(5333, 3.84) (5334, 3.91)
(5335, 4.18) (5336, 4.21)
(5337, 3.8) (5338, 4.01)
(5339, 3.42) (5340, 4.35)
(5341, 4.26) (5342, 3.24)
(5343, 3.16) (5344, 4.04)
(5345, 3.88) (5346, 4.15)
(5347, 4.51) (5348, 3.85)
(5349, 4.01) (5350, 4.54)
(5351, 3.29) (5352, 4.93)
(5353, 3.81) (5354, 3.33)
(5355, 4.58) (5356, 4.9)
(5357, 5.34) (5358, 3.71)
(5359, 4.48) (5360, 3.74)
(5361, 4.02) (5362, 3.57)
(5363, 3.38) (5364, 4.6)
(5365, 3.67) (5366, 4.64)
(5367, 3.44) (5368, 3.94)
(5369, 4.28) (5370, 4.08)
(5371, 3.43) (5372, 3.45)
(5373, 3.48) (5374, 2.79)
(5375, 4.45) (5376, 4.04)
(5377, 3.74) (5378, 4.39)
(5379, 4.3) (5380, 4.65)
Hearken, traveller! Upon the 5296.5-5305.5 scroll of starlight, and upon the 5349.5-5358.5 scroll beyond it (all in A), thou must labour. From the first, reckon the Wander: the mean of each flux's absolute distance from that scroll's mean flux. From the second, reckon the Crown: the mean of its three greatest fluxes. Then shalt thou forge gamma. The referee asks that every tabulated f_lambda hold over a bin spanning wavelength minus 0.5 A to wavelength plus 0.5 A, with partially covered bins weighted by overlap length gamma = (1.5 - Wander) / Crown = 0.22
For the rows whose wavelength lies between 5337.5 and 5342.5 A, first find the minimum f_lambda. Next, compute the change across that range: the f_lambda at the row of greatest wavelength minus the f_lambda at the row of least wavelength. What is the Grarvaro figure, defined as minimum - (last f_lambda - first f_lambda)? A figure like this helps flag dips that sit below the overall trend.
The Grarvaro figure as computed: 4.0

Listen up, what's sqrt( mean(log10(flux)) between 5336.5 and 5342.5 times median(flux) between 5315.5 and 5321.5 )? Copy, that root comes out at 1.48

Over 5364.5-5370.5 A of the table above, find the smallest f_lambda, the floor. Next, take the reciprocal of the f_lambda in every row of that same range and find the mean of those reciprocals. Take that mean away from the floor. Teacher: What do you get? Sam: 3.2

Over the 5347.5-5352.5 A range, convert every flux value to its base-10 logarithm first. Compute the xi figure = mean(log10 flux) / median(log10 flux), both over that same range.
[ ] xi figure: 1.013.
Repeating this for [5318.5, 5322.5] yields 0.984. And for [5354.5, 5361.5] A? 0.982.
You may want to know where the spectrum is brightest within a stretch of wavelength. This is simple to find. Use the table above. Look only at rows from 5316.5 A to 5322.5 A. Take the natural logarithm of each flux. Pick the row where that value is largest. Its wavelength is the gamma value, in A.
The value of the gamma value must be 5318 A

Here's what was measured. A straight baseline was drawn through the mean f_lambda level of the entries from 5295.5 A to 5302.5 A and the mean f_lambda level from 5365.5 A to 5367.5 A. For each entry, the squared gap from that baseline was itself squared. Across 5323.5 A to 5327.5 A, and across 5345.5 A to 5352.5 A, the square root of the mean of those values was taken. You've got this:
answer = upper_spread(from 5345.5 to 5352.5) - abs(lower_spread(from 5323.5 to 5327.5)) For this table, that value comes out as 0.14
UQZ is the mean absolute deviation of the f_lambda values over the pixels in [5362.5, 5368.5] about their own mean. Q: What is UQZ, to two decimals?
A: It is 0.45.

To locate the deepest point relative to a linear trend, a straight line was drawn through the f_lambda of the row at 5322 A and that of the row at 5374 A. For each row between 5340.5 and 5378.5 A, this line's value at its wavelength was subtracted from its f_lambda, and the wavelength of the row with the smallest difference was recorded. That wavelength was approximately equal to 5374 A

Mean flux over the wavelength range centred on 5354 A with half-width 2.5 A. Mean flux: 4.31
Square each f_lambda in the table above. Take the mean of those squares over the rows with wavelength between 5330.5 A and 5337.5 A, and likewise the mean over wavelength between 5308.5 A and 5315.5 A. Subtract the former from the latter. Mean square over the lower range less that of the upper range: 1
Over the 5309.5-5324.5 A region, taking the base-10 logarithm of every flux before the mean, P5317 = 0.586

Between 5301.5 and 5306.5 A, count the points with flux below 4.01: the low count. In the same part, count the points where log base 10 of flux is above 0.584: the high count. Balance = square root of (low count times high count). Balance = 2.45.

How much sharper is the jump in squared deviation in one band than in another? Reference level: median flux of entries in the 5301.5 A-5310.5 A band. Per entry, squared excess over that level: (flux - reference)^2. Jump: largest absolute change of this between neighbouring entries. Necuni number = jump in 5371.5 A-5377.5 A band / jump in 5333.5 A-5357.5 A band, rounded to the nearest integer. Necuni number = 1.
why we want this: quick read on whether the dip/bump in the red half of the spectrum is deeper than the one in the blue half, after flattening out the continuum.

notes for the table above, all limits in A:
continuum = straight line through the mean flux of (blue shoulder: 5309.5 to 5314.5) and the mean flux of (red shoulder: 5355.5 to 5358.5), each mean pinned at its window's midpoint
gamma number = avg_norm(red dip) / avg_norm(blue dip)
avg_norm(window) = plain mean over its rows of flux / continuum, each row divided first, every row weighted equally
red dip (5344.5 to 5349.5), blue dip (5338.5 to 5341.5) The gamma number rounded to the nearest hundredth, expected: 1.00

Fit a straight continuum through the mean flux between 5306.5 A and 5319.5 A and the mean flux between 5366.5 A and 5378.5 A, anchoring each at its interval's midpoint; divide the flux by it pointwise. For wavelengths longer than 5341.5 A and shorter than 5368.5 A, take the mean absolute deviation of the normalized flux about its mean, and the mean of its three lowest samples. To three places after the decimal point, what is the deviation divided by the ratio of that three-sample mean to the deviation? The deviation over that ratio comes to 0.018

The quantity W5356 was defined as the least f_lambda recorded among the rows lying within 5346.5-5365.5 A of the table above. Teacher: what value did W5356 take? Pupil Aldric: 3.29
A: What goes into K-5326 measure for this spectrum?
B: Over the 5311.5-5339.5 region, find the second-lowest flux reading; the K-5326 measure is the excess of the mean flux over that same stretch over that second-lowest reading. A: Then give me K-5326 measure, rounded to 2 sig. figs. 0.58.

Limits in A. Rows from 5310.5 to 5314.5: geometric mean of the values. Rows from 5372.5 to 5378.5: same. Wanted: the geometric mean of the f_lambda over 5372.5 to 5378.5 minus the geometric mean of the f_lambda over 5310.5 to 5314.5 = -0.5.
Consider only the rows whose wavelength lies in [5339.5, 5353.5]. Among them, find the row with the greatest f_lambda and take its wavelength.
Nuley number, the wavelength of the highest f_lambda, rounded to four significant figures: 5352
